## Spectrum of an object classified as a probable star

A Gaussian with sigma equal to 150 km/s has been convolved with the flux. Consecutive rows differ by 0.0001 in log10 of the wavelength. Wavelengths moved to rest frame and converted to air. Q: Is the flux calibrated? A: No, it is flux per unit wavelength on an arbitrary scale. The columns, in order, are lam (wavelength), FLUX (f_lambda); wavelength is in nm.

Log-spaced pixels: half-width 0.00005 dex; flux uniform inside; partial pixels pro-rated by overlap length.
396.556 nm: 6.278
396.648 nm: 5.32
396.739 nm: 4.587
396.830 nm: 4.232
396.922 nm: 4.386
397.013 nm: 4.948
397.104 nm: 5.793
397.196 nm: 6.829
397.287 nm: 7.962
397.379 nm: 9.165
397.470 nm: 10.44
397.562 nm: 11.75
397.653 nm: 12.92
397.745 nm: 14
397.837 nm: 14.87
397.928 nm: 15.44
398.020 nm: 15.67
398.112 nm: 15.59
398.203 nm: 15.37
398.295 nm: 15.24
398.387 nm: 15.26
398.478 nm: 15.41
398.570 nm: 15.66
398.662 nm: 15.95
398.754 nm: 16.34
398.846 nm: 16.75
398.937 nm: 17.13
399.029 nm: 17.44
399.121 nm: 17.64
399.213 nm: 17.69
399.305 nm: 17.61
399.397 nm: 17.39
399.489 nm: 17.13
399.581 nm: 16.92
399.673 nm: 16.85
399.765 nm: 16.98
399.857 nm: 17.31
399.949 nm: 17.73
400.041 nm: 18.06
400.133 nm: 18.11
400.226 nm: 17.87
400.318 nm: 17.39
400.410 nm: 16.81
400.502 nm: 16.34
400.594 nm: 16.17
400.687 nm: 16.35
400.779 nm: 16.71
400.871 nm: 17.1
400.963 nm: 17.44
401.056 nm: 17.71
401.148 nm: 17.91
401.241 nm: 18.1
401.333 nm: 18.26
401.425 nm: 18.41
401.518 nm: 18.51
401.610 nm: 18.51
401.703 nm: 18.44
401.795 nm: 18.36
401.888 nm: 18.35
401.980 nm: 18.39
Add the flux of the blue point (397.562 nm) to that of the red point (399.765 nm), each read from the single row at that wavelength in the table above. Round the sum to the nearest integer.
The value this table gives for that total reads 29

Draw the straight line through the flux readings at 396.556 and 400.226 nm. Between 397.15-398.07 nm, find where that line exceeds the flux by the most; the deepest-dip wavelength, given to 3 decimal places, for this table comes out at 397.196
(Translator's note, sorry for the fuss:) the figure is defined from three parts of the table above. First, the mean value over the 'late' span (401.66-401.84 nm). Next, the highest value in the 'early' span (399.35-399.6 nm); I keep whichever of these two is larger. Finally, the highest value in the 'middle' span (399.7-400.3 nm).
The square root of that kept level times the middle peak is 18.3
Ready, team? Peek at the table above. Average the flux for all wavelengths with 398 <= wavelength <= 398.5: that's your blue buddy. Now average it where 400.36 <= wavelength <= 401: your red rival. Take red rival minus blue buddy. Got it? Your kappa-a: 1.3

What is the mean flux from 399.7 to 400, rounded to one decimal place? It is 17.3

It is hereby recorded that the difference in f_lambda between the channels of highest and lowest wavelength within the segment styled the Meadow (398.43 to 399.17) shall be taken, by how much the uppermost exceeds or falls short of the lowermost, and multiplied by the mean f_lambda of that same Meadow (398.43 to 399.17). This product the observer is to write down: 37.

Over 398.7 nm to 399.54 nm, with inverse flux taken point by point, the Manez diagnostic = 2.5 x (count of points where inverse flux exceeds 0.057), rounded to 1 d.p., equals 15.0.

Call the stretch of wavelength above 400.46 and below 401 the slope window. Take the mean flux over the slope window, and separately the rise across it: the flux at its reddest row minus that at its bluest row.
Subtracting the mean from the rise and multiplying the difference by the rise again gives -17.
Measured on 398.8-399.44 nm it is -11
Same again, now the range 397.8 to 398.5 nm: -8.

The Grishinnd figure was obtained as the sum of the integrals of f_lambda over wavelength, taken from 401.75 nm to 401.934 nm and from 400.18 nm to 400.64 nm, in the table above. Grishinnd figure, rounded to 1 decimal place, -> 11.2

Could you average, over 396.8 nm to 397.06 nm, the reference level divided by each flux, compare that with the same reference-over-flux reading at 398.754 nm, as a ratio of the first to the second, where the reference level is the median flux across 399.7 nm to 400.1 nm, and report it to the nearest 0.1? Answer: 3.6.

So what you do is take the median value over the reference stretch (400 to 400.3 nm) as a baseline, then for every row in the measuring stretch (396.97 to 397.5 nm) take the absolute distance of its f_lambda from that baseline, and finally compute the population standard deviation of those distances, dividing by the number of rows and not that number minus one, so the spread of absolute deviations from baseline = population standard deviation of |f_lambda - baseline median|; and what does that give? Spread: 1.9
